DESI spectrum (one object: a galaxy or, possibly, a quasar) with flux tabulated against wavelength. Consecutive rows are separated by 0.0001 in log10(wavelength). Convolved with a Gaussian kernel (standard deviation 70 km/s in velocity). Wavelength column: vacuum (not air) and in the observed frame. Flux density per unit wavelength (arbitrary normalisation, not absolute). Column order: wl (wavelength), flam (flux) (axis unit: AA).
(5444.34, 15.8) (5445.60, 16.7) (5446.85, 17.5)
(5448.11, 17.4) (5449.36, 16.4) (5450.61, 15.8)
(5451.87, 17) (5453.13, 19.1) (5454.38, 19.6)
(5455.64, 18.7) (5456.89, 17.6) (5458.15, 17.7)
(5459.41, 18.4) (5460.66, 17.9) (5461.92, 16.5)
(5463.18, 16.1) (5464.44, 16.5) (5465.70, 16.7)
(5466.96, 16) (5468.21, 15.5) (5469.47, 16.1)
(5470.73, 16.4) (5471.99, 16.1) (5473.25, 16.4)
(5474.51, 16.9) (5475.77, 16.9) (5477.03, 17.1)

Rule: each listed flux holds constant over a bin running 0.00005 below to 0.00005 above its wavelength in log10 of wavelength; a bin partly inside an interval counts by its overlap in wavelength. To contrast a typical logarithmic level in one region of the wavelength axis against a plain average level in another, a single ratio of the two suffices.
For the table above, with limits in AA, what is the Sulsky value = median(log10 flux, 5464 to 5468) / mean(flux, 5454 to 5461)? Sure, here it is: 0.0665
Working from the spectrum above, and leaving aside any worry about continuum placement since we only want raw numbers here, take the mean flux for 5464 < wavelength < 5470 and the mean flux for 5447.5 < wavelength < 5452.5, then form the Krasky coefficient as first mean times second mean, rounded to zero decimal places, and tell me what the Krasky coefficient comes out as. 269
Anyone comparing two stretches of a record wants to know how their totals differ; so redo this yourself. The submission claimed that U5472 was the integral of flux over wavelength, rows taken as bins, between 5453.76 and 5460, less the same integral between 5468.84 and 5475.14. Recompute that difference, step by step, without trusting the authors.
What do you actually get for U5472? 12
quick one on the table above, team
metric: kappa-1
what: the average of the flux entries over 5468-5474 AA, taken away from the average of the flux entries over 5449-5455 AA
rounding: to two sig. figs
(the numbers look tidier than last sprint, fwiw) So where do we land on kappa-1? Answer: 1.5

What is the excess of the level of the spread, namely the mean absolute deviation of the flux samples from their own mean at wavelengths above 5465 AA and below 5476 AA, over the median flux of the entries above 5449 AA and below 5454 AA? -16.3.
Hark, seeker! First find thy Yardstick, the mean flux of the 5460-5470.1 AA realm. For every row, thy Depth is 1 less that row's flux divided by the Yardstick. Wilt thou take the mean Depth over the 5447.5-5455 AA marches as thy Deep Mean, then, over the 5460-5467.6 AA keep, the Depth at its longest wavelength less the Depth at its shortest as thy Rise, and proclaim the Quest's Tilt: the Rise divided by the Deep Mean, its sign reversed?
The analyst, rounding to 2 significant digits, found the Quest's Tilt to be 1.7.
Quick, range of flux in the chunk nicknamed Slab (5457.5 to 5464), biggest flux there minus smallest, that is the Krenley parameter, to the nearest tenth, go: 2.3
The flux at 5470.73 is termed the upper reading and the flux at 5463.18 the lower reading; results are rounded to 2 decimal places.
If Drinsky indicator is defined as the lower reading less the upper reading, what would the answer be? -0.30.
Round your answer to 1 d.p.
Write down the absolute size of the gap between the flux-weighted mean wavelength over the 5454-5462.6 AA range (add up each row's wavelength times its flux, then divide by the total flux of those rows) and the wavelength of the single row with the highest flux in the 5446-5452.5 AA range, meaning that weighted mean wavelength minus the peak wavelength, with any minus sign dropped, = 11.2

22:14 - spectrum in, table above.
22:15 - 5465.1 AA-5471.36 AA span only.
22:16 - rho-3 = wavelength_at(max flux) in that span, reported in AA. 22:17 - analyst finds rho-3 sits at 5465.70 AA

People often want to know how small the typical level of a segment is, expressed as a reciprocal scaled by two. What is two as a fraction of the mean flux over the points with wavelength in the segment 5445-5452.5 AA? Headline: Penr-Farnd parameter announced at 0.119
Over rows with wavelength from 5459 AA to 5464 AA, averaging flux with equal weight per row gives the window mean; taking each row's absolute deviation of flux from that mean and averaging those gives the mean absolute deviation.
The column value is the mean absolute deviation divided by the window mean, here 0.054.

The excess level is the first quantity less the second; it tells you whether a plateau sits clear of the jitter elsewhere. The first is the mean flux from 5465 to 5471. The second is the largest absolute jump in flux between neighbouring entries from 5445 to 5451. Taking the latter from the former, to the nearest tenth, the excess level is 15.1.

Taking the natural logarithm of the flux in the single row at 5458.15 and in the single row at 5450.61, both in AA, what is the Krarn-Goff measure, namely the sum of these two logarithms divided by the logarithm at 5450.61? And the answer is 2.04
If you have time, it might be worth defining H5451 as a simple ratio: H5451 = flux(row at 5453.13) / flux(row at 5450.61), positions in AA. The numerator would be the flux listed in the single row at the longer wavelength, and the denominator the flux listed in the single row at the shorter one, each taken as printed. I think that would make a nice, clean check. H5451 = 1.21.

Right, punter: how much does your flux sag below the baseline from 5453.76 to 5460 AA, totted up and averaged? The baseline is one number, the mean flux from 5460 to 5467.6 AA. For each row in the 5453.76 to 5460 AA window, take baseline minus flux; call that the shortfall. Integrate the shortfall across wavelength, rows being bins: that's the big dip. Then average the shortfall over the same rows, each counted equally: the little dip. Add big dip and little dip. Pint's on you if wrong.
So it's -13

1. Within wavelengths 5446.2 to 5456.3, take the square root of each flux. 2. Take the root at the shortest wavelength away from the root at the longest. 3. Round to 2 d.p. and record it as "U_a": 0.14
